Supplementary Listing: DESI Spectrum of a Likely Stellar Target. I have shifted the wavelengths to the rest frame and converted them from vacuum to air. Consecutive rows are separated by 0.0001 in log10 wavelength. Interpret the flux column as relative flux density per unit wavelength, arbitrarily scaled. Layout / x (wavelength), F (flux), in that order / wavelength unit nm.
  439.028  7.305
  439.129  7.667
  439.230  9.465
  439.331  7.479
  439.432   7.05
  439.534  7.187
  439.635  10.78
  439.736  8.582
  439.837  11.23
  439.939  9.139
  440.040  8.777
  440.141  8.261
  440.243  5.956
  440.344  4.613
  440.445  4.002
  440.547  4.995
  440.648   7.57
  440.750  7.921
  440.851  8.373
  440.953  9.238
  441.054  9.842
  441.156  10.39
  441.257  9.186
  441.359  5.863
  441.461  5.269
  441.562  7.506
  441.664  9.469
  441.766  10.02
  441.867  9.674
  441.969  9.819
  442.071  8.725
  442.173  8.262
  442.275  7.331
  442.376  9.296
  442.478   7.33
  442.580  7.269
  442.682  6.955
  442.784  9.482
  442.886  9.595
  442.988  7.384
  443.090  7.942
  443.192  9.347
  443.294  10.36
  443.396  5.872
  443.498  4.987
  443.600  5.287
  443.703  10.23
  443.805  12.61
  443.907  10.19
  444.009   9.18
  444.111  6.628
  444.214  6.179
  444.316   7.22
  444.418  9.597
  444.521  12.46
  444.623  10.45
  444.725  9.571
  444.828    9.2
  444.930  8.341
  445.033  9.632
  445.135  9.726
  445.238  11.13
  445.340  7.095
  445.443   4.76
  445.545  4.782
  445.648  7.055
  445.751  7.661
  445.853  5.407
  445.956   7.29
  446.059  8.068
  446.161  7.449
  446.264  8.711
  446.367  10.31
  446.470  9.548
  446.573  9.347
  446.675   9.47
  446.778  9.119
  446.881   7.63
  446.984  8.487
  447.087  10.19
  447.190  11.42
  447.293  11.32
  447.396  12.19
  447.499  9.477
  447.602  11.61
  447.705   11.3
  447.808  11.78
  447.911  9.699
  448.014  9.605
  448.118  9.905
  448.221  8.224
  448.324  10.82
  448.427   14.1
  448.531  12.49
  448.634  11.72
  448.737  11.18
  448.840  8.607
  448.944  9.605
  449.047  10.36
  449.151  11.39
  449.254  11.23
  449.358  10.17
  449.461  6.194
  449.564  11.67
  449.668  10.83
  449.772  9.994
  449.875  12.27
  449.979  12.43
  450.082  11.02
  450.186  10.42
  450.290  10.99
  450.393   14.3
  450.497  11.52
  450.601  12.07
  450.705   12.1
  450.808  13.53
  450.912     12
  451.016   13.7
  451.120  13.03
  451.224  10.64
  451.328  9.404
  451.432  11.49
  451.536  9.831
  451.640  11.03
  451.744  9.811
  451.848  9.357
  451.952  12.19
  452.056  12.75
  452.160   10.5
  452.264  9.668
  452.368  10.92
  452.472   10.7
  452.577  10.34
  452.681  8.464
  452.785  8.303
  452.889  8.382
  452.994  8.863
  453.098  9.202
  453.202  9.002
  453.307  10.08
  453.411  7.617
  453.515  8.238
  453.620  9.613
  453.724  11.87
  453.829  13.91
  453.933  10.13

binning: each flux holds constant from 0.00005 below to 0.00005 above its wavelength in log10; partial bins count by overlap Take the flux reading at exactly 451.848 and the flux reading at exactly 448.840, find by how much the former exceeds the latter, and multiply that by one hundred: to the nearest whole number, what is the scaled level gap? 75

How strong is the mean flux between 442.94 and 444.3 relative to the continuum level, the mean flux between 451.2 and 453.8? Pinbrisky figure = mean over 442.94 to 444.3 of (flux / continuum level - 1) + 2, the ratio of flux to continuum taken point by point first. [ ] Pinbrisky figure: 1.82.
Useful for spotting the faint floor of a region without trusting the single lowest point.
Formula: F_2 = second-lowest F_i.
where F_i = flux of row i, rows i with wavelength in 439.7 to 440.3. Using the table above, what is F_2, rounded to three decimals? 8.261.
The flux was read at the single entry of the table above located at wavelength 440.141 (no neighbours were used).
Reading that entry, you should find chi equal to 8.261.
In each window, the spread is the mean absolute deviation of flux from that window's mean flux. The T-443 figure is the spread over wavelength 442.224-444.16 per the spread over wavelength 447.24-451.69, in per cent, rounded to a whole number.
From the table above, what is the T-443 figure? 142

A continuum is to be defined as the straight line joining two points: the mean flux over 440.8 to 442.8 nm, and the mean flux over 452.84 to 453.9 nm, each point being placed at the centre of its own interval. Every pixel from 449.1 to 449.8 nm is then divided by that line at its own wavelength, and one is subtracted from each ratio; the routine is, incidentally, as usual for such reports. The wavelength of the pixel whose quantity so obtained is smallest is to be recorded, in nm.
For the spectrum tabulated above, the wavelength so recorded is 449.461 nm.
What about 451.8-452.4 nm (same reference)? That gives 451.848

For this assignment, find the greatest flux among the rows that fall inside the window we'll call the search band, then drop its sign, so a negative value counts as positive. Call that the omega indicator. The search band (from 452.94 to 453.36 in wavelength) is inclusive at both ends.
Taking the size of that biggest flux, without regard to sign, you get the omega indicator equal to 10.1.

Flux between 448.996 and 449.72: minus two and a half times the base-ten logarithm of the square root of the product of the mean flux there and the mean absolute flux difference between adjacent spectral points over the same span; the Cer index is -1.7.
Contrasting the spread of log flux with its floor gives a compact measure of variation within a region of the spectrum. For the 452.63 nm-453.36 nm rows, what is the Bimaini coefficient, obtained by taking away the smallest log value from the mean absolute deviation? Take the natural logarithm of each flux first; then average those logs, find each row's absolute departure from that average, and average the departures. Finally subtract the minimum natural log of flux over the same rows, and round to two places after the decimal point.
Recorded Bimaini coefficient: -2.07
